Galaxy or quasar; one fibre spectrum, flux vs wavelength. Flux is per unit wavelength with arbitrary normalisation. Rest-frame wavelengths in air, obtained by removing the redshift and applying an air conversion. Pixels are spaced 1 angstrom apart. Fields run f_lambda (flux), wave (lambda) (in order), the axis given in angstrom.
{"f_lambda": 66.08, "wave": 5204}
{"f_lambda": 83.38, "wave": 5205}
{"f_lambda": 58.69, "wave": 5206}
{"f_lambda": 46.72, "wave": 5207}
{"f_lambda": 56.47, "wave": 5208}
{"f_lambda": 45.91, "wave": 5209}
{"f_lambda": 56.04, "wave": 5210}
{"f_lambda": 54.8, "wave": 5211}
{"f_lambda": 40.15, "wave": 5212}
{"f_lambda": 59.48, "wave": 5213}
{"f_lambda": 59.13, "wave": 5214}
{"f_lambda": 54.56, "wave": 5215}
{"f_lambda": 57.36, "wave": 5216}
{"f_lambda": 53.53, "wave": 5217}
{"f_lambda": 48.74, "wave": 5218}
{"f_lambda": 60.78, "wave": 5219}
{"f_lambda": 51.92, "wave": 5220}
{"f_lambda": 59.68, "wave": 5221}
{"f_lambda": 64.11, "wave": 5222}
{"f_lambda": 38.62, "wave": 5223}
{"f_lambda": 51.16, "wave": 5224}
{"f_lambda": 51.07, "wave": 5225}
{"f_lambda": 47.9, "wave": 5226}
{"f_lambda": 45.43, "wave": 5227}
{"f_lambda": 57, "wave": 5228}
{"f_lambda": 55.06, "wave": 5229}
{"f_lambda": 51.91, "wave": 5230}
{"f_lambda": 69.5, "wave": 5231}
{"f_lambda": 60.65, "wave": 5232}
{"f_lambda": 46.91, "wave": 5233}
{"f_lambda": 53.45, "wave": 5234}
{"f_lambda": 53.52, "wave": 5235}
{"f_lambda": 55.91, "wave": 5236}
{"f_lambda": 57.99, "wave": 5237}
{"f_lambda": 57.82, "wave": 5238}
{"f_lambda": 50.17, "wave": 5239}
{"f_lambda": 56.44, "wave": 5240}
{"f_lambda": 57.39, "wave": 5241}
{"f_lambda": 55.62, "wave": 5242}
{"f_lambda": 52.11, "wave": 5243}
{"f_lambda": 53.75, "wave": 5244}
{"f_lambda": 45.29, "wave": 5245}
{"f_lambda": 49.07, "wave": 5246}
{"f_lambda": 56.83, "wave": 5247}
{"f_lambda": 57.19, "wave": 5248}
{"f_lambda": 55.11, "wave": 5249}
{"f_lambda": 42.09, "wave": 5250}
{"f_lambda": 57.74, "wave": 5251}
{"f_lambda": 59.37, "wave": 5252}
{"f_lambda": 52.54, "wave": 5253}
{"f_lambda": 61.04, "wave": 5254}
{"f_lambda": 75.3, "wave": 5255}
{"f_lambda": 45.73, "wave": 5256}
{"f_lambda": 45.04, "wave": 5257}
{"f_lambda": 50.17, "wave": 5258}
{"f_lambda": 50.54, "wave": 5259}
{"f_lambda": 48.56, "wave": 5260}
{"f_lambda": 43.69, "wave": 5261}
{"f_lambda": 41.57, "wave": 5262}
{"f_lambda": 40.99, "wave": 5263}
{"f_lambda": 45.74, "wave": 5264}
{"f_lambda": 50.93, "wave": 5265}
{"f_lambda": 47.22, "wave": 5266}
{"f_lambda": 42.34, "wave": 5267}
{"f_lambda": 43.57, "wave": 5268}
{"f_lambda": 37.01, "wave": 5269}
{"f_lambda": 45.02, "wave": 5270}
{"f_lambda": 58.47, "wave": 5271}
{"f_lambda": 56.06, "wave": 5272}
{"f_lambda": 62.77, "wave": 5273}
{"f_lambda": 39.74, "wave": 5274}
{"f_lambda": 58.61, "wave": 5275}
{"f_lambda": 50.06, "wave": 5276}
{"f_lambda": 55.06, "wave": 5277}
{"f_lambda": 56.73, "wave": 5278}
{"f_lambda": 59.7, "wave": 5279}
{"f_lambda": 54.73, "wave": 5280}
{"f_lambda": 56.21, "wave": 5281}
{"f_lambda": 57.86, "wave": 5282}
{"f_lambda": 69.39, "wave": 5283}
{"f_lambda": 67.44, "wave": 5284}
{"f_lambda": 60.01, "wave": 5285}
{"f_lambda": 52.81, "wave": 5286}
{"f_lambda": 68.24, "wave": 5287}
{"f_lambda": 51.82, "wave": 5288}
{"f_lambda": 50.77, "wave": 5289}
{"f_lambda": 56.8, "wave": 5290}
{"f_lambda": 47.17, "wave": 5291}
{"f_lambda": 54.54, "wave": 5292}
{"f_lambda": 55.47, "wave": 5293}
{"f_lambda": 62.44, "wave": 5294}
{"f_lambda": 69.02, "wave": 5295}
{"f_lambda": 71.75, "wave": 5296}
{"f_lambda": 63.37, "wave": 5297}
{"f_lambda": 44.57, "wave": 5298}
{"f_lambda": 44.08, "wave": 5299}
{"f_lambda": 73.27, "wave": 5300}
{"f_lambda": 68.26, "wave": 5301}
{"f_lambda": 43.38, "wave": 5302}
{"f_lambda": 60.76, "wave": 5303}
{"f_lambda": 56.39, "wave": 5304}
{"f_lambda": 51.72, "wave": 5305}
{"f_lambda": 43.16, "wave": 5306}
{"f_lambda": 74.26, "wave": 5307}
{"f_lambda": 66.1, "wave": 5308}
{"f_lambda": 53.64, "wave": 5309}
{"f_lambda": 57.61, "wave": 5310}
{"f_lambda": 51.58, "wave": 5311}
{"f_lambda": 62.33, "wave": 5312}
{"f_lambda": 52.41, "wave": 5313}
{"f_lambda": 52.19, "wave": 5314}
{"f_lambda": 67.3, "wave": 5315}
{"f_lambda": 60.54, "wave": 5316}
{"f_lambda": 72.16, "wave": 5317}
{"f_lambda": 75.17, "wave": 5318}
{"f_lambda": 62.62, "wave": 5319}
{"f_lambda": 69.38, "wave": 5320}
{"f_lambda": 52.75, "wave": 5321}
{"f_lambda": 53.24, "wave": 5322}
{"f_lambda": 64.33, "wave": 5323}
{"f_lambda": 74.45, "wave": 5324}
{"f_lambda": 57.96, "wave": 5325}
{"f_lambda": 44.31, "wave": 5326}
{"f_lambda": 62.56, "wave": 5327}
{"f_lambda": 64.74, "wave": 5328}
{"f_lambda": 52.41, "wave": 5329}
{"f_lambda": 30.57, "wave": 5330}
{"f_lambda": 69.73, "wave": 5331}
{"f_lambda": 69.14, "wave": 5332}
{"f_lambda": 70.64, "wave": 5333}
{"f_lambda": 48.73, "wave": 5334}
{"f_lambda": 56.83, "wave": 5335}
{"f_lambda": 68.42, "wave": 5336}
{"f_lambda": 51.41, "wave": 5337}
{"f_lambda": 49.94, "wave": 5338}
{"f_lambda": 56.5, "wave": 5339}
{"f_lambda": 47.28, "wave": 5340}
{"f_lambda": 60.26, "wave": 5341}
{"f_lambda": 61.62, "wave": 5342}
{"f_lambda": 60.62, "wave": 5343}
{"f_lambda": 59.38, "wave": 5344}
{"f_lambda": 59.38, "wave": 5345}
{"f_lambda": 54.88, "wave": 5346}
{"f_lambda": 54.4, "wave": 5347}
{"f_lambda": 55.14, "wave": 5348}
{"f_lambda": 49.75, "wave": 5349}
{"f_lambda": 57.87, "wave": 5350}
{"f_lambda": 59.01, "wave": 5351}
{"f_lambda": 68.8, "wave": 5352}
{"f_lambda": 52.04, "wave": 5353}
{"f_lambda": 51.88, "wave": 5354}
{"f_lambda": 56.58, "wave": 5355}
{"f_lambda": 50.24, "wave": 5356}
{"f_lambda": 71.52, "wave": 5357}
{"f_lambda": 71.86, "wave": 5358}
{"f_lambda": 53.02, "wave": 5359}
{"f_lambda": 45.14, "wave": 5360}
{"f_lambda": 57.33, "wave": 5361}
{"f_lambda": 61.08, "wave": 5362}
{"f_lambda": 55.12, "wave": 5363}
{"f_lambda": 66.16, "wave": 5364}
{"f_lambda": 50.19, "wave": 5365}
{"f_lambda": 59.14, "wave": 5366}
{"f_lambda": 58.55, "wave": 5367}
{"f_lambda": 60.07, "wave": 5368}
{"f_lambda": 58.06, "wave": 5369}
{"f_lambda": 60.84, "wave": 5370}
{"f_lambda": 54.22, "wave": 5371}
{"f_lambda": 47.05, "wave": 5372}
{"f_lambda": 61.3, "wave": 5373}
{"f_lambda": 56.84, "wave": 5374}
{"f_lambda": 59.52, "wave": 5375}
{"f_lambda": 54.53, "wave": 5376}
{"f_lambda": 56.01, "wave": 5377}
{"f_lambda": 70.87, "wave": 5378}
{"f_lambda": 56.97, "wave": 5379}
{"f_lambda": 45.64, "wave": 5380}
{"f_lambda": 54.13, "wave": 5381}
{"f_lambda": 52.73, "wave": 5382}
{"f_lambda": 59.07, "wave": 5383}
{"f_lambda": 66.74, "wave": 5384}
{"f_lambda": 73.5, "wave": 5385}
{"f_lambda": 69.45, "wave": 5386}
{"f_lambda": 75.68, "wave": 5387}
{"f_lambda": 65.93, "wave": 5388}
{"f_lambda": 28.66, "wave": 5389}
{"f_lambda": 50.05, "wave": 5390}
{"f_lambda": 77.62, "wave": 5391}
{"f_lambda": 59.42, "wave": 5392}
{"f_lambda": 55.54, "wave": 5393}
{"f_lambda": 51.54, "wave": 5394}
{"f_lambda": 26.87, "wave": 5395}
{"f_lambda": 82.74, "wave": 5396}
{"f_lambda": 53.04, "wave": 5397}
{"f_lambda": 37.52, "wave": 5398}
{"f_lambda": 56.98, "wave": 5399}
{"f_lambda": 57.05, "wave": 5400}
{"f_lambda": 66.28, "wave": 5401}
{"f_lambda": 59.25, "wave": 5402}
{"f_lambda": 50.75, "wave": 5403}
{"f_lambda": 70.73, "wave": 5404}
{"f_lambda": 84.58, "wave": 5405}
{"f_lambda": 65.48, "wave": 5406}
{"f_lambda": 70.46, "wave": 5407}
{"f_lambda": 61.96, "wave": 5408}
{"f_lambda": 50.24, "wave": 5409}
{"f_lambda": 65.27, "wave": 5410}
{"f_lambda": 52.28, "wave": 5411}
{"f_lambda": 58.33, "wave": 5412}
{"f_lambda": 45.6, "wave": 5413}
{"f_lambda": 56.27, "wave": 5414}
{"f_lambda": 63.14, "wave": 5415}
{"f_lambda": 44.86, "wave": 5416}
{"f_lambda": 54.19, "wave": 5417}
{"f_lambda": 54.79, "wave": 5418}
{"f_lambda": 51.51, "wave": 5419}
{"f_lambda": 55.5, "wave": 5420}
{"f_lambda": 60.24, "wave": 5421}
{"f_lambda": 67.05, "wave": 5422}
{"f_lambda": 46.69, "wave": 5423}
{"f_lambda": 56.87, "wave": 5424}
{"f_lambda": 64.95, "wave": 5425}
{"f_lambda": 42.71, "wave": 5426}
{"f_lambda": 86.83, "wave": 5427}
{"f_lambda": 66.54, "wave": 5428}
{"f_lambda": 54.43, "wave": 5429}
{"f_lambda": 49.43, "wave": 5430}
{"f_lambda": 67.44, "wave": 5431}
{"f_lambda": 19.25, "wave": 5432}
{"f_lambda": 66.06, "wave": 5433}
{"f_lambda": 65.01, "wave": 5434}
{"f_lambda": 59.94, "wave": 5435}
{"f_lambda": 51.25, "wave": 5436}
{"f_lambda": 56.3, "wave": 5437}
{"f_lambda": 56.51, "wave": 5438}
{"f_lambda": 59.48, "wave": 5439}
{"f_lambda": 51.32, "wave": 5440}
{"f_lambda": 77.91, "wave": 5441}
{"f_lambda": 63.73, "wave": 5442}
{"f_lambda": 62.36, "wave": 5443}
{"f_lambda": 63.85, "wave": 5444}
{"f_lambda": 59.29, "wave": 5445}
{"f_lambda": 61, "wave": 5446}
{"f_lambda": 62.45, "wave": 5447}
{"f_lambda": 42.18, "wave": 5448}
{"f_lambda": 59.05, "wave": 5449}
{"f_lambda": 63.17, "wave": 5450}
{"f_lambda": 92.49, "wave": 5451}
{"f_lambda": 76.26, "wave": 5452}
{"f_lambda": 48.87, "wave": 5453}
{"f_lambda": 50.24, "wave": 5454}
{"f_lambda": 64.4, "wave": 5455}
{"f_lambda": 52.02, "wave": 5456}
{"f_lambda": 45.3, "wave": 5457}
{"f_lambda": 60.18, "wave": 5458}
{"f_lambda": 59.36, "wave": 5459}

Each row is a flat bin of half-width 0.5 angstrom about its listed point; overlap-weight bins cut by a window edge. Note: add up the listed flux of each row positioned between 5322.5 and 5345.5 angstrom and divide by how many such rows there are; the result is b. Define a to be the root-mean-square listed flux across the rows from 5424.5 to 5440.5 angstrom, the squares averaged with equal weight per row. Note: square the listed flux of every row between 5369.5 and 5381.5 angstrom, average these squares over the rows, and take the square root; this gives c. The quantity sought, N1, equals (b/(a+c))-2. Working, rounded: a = 59.0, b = 58.3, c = 56.8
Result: -1.50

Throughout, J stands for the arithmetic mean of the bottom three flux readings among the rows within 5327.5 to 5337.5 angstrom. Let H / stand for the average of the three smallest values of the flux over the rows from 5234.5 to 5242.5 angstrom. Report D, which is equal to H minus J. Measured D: 10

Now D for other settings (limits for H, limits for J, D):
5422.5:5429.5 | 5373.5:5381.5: -3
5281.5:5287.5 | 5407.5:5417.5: 10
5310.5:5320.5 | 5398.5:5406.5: -3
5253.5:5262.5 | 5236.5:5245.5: -6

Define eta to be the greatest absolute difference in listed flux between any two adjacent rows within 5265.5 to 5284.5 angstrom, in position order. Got 23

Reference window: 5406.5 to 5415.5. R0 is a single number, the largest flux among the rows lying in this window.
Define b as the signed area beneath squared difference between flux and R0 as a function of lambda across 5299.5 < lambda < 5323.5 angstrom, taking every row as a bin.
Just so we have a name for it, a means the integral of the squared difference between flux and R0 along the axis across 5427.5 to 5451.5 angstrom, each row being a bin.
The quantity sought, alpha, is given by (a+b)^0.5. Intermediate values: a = 6714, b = 4542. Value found 106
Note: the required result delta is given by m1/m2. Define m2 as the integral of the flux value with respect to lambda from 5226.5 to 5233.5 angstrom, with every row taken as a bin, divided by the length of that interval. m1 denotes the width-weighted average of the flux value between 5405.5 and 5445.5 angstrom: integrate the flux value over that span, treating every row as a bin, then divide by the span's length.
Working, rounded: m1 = 58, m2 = 55.2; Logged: 1.05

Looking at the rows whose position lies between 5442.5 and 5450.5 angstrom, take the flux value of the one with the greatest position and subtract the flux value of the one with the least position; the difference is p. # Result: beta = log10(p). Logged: -0.1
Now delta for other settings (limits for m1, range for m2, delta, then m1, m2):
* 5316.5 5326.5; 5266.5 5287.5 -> 1.14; 63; 54.8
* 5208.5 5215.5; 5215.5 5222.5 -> 0.93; 53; 56.6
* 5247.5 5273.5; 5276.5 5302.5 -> 0.87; 51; 58.3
